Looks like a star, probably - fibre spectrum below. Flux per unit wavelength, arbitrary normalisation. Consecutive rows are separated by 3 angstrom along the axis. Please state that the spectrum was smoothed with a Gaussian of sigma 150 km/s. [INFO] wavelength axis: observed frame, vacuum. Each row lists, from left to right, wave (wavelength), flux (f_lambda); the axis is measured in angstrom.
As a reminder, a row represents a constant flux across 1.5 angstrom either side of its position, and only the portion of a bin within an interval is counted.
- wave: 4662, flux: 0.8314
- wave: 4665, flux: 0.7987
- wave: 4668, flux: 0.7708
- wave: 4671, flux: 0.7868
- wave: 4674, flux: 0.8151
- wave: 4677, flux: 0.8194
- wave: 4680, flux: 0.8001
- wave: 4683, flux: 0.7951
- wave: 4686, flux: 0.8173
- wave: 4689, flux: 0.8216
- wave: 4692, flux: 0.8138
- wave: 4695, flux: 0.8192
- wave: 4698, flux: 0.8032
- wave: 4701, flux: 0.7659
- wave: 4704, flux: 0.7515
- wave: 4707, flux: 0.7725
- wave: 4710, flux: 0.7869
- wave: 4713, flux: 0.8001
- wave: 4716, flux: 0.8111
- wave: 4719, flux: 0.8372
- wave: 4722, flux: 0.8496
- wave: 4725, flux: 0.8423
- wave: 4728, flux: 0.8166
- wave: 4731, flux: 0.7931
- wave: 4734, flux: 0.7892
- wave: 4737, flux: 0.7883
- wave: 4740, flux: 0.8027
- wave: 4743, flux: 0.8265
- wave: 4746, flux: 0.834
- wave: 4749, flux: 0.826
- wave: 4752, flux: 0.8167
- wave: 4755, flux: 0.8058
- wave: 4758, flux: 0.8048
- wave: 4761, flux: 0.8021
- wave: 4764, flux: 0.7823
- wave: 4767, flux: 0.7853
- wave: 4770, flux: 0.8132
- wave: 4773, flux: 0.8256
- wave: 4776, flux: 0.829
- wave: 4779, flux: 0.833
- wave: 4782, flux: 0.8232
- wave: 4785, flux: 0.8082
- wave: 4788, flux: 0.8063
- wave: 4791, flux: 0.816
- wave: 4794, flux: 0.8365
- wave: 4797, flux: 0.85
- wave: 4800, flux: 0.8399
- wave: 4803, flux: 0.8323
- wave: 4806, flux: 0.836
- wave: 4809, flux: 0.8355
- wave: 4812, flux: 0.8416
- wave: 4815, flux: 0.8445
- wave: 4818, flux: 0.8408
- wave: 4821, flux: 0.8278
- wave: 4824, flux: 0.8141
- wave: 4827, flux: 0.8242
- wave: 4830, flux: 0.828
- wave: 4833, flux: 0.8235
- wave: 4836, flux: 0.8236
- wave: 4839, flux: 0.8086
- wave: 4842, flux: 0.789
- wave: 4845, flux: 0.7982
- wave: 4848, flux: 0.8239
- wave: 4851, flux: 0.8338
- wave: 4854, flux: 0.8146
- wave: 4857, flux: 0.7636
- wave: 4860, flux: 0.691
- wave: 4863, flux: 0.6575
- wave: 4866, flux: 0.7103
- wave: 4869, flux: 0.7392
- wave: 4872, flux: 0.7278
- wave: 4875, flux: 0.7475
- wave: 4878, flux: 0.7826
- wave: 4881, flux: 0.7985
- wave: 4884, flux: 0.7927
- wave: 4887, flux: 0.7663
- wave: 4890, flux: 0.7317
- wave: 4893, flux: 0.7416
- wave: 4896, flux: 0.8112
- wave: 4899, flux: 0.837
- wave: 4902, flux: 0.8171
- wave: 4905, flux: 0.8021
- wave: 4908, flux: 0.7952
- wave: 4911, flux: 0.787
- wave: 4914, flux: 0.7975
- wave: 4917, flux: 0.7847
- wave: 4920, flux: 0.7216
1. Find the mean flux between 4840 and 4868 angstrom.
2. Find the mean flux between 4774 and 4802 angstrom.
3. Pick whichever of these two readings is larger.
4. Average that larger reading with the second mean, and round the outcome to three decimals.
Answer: 0.827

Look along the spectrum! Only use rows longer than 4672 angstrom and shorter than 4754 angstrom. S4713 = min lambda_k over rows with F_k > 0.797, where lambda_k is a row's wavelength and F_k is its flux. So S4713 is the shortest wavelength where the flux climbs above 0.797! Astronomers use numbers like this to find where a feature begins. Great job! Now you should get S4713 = 4674 angstrom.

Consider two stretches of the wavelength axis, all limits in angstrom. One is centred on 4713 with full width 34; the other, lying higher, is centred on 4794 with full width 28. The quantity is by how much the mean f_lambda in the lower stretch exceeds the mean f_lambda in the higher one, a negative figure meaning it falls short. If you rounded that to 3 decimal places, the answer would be -0.024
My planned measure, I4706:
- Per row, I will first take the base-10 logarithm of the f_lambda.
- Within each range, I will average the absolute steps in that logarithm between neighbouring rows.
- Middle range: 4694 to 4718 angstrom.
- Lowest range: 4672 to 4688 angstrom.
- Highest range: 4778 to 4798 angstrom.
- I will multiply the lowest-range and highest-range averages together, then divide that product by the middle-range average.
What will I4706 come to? 0.004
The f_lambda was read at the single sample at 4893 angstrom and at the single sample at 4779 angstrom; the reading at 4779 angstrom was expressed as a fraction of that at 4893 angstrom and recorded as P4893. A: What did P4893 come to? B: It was 1.12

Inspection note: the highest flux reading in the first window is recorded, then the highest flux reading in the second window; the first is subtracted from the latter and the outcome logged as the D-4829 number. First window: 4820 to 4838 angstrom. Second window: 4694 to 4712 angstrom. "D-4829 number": -0.01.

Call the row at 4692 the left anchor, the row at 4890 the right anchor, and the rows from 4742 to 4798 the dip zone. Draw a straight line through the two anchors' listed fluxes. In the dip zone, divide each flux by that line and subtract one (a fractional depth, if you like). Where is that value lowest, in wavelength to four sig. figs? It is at 4764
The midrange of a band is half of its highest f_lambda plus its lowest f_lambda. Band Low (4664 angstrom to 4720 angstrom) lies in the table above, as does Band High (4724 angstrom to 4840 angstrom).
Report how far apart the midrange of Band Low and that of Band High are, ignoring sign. 0.022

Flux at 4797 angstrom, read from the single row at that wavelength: 0.85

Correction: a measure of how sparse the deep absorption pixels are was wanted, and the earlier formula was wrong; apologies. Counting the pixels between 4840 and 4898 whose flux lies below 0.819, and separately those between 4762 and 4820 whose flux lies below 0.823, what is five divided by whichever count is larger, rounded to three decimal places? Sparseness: 0.294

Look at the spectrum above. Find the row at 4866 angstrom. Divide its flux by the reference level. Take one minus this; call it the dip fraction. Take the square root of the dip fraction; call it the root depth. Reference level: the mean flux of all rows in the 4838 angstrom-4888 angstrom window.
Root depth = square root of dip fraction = 0.27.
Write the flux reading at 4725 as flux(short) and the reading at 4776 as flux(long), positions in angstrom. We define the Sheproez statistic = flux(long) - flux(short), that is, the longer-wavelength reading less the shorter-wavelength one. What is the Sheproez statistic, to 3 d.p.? -0.013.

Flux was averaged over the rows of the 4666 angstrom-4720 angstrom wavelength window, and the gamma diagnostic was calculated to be 0.799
